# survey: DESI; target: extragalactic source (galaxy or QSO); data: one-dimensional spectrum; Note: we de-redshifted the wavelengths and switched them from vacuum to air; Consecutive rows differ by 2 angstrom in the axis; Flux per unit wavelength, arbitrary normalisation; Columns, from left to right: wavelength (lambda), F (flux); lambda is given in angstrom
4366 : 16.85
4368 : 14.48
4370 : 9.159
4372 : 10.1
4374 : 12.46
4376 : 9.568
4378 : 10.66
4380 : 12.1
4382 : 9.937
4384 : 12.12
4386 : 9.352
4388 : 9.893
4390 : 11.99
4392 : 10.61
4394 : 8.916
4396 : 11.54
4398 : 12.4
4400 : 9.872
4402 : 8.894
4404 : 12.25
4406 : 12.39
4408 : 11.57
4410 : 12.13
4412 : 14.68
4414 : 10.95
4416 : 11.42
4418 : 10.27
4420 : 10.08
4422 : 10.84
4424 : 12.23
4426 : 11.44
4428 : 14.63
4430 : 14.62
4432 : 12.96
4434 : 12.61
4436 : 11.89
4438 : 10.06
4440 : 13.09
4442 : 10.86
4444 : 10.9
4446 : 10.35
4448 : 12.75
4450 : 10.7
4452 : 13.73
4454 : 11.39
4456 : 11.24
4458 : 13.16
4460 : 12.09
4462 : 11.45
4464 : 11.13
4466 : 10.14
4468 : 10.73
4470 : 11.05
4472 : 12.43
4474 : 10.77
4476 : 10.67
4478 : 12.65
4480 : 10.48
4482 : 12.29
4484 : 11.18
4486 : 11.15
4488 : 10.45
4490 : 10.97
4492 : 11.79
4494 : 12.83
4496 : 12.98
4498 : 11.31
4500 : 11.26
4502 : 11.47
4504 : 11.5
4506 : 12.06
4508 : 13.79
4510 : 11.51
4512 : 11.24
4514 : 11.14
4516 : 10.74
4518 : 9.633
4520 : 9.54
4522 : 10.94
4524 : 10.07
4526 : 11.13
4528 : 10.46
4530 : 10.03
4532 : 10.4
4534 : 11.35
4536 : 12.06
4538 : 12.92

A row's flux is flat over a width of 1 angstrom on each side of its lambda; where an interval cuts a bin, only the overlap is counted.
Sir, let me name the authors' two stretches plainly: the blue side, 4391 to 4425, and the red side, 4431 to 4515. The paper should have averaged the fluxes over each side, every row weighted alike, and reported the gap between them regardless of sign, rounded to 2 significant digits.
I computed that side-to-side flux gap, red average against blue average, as 0.39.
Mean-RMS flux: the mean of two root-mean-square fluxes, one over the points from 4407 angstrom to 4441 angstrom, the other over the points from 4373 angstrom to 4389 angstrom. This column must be 11.5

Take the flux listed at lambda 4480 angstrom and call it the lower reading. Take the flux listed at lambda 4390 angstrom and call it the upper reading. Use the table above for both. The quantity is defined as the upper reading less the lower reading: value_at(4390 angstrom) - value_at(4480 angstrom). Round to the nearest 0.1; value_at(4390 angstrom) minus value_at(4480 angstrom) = 1.5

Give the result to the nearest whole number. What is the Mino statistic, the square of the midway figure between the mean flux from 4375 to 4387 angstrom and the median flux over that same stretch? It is 109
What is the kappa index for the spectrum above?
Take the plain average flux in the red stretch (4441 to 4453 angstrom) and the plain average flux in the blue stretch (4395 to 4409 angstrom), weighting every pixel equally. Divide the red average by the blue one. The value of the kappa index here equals 1.02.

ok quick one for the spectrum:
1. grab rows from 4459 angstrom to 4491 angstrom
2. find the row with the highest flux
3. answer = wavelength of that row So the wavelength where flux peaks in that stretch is 4478 angstrom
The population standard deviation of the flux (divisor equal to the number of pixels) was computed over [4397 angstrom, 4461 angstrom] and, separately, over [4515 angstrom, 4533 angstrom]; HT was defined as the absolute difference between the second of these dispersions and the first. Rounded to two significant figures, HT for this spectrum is 0.89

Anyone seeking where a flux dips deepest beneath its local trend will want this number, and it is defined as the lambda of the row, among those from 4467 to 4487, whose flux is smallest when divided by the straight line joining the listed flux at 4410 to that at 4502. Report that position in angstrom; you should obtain 4480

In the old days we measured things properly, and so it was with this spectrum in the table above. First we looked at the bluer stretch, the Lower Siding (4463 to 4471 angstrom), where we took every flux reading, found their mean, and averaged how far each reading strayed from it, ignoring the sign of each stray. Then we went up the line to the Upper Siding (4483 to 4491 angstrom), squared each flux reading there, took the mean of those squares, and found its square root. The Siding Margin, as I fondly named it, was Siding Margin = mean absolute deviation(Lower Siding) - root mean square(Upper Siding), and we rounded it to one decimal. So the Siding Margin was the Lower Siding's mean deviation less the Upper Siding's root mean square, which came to -10.6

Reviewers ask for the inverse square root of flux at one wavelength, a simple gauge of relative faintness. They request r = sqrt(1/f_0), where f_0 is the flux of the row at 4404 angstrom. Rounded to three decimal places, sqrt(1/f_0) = 0.286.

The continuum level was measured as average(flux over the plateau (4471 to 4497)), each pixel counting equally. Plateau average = 11.6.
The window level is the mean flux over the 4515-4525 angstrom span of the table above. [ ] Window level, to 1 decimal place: 10.2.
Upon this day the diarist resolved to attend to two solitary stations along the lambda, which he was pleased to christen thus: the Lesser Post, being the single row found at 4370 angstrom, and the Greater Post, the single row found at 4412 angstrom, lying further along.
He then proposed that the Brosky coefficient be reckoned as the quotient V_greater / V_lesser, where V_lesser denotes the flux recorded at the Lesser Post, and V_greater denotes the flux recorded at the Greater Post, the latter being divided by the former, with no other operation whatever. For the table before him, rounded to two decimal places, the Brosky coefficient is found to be 1.60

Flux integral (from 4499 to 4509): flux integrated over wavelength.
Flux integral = 120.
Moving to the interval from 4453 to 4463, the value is 119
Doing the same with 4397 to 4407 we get 112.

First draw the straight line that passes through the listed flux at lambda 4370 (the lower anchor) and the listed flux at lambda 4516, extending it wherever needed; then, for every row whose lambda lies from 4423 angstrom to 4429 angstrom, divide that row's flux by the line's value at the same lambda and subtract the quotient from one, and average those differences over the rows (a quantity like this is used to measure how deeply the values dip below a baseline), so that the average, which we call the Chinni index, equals -0.307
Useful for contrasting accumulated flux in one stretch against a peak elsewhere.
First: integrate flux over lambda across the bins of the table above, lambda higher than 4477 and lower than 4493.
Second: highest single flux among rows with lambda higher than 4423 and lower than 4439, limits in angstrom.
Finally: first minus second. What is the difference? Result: 167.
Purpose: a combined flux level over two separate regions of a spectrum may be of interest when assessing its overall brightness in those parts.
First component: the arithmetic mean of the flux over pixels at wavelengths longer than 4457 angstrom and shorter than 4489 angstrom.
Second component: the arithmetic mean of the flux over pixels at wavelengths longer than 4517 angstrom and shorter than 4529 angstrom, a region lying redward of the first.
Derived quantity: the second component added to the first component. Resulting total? 21.7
